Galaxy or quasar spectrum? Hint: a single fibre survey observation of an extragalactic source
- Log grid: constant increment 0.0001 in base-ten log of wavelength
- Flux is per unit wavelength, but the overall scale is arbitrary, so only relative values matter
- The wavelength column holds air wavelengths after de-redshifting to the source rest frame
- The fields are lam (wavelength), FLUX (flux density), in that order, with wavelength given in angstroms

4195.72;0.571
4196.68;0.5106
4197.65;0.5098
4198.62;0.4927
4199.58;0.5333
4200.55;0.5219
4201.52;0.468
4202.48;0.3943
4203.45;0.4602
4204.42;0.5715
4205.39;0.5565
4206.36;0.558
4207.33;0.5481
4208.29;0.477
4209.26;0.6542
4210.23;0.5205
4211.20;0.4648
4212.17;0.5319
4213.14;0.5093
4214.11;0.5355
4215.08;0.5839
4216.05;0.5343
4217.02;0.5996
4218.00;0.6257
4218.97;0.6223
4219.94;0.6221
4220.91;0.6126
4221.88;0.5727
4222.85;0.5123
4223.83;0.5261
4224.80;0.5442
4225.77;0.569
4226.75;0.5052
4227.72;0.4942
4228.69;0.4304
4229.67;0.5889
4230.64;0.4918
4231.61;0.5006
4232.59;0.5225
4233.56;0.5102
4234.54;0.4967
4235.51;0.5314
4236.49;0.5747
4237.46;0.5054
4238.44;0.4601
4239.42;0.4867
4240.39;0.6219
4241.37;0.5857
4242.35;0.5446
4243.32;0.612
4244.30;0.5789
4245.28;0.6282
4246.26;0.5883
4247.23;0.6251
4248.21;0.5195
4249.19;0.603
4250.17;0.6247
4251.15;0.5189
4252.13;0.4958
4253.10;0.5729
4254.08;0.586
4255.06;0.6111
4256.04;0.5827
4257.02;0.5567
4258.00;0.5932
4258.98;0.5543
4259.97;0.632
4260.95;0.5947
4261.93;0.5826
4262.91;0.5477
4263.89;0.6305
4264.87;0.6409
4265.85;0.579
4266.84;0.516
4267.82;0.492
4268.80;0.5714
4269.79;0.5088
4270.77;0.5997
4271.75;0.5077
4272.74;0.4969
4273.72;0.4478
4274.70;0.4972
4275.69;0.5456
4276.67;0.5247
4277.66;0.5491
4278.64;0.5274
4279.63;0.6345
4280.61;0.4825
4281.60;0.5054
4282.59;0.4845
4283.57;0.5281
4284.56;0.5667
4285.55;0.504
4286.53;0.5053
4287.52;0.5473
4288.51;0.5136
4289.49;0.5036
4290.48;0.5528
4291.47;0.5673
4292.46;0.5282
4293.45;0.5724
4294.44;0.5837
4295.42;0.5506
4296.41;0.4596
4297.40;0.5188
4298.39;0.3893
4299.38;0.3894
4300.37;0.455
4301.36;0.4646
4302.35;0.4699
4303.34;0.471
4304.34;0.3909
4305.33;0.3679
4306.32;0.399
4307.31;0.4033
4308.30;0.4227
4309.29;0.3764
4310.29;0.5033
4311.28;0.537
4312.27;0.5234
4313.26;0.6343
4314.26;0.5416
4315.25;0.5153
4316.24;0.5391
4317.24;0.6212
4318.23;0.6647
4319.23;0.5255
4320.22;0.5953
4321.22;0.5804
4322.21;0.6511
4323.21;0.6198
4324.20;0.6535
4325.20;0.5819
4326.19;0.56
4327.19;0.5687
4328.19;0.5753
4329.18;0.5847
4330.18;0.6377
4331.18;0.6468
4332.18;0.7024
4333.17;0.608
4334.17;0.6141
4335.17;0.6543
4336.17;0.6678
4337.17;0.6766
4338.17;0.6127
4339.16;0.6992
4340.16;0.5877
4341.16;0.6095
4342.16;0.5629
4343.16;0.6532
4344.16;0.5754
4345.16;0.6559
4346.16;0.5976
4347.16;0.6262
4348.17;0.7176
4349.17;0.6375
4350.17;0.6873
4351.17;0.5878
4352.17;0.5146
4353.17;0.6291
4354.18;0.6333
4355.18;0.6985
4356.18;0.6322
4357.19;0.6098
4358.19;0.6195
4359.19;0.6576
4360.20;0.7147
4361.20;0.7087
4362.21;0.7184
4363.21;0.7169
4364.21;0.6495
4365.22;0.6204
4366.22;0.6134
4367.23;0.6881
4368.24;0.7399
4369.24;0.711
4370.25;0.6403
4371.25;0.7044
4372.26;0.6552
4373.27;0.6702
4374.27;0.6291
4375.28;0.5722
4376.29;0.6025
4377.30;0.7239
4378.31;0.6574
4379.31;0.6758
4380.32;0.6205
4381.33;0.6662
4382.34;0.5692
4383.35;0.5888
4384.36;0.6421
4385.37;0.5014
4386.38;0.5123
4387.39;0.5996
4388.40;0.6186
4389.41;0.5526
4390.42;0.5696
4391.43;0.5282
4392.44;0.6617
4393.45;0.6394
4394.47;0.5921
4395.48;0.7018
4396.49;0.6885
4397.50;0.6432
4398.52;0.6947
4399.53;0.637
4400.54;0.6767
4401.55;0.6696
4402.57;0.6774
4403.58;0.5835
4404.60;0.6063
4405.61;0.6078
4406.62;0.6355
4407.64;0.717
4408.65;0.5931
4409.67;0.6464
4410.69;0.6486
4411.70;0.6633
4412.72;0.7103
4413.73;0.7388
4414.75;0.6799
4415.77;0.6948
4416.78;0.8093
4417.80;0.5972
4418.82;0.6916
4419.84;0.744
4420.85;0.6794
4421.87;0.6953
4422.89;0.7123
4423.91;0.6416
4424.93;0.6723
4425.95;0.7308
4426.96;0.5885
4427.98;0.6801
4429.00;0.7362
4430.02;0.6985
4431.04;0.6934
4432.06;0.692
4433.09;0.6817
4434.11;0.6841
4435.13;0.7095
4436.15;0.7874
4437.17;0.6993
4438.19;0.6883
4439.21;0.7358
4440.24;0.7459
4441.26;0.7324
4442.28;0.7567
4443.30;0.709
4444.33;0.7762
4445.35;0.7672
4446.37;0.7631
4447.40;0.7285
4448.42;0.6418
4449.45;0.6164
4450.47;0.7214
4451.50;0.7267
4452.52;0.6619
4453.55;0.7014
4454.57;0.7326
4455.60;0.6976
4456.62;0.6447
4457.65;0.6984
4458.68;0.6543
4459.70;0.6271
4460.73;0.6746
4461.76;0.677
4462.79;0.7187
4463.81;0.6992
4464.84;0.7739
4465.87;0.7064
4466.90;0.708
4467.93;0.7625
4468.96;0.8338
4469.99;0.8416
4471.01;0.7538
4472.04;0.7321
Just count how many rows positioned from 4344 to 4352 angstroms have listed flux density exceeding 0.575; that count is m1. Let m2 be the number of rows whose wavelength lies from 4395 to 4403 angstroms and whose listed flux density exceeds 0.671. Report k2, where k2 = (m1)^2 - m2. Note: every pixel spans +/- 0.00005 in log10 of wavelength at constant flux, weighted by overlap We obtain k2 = 59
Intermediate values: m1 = 8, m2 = 5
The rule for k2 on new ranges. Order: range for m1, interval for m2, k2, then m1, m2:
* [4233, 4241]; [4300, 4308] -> 1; 1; 0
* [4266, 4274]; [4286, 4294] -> 1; 1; 0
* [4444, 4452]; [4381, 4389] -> 64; 8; 0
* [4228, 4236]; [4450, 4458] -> -5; 1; 6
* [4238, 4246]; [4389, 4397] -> 23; 5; 2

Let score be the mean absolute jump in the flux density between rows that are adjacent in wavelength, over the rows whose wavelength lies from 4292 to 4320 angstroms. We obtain 0.050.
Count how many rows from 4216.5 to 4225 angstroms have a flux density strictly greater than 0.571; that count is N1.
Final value 6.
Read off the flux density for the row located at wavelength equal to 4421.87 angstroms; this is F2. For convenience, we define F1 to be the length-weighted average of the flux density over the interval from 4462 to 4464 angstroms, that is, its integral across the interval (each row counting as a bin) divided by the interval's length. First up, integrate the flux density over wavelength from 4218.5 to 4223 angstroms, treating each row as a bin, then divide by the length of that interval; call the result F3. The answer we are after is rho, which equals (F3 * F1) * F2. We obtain 0.29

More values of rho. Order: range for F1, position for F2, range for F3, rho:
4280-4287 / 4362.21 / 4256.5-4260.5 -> 0.22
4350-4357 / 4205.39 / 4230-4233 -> 0.18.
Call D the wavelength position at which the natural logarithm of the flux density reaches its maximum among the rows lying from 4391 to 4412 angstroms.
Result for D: 4407.64 angstroms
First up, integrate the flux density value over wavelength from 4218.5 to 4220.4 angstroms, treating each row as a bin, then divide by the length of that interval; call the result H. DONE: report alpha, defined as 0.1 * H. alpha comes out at 0.062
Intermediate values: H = 0.62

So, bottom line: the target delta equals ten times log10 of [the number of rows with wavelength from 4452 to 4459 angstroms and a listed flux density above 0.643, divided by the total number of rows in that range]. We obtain 0.0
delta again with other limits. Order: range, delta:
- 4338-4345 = -5.4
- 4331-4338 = -1.5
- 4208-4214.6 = -8.5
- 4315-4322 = -8.5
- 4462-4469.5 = 0.0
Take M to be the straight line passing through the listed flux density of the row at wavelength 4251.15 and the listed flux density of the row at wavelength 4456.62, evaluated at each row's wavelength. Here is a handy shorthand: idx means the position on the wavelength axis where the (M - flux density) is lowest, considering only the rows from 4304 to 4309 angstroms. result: 4308.30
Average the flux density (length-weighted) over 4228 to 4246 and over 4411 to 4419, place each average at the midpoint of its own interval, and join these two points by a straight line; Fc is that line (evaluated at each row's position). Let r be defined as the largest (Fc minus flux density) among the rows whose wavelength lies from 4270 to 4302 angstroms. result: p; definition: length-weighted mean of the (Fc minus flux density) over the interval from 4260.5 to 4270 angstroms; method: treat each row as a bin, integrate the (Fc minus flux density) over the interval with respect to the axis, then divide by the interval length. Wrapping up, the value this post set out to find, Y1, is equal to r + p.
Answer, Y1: 0.199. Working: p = -0.005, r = 0.20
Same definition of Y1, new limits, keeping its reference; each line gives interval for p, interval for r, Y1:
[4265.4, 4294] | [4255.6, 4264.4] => 0.059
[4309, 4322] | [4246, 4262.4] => 0.107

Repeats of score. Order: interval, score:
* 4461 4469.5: 0.047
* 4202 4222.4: 0.050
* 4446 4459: 0.048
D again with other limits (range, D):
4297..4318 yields 4313.26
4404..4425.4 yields 4416.78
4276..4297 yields 4279.63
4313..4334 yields 4332.18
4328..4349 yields 4348.17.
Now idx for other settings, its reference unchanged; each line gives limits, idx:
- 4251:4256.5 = 4255.06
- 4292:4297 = 4294.44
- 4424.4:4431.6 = 4429.00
